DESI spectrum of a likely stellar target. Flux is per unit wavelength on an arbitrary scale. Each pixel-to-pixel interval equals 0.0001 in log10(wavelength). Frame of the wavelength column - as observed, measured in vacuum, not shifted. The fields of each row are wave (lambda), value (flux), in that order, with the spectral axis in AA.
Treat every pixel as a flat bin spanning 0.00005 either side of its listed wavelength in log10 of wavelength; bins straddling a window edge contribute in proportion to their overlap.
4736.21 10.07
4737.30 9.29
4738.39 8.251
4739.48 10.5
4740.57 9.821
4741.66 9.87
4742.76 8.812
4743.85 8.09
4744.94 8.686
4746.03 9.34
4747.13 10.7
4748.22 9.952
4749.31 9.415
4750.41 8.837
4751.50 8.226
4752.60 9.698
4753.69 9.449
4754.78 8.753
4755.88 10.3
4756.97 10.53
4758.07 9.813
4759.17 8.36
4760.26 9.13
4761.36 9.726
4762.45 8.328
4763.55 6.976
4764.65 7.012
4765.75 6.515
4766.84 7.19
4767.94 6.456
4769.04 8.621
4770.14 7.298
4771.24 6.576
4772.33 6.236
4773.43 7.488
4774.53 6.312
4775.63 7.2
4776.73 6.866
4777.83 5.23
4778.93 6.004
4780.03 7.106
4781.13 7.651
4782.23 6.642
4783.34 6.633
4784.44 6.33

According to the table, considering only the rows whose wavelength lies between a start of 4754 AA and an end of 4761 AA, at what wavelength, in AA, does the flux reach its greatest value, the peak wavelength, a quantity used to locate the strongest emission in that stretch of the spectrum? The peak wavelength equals 4756.97 AA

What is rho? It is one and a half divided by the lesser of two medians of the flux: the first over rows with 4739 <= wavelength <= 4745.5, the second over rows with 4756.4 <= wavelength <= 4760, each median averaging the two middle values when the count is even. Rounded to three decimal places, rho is 0.161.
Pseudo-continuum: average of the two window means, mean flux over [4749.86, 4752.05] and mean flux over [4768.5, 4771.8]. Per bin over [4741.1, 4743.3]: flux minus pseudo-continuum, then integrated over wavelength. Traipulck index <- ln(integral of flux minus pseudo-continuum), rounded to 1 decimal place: 1.1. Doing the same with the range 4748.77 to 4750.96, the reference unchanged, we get 0.9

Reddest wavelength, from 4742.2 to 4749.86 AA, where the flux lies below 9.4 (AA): 4746.03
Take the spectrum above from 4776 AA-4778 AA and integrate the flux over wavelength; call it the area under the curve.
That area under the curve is 13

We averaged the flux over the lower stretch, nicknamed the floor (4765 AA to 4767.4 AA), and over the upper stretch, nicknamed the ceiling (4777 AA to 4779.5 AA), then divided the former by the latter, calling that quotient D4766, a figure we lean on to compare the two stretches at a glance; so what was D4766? 1.2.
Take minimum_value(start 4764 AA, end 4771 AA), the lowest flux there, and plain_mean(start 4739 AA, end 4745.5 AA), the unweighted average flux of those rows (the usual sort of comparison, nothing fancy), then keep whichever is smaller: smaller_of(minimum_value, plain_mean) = 6.46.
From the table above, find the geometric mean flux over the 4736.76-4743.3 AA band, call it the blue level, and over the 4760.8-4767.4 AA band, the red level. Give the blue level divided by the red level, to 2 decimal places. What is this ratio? 1.24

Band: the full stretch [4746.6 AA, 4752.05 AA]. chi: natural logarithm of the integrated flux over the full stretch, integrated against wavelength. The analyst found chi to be 3.9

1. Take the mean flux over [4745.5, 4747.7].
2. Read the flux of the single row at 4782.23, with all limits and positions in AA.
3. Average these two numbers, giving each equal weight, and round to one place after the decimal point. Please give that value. 8.3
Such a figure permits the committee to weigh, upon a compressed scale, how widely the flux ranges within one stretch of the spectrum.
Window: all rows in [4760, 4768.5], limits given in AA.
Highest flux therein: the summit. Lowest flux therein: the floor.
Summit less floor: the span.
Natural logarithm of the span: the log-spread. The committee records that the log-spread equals 1.2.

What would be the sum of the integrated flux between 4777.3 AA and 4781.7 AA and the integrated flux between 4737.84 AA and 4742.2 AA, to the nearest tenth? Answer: 70.6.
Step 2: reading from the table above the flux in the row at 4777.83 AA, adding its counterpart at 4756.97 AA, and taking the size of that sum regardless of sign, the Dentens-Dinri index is 15.8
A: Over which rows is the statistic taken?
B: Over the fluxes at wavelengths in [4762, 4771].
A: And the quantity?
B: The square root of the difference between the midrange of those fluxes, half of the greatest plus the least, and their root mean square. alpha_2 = 0.45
